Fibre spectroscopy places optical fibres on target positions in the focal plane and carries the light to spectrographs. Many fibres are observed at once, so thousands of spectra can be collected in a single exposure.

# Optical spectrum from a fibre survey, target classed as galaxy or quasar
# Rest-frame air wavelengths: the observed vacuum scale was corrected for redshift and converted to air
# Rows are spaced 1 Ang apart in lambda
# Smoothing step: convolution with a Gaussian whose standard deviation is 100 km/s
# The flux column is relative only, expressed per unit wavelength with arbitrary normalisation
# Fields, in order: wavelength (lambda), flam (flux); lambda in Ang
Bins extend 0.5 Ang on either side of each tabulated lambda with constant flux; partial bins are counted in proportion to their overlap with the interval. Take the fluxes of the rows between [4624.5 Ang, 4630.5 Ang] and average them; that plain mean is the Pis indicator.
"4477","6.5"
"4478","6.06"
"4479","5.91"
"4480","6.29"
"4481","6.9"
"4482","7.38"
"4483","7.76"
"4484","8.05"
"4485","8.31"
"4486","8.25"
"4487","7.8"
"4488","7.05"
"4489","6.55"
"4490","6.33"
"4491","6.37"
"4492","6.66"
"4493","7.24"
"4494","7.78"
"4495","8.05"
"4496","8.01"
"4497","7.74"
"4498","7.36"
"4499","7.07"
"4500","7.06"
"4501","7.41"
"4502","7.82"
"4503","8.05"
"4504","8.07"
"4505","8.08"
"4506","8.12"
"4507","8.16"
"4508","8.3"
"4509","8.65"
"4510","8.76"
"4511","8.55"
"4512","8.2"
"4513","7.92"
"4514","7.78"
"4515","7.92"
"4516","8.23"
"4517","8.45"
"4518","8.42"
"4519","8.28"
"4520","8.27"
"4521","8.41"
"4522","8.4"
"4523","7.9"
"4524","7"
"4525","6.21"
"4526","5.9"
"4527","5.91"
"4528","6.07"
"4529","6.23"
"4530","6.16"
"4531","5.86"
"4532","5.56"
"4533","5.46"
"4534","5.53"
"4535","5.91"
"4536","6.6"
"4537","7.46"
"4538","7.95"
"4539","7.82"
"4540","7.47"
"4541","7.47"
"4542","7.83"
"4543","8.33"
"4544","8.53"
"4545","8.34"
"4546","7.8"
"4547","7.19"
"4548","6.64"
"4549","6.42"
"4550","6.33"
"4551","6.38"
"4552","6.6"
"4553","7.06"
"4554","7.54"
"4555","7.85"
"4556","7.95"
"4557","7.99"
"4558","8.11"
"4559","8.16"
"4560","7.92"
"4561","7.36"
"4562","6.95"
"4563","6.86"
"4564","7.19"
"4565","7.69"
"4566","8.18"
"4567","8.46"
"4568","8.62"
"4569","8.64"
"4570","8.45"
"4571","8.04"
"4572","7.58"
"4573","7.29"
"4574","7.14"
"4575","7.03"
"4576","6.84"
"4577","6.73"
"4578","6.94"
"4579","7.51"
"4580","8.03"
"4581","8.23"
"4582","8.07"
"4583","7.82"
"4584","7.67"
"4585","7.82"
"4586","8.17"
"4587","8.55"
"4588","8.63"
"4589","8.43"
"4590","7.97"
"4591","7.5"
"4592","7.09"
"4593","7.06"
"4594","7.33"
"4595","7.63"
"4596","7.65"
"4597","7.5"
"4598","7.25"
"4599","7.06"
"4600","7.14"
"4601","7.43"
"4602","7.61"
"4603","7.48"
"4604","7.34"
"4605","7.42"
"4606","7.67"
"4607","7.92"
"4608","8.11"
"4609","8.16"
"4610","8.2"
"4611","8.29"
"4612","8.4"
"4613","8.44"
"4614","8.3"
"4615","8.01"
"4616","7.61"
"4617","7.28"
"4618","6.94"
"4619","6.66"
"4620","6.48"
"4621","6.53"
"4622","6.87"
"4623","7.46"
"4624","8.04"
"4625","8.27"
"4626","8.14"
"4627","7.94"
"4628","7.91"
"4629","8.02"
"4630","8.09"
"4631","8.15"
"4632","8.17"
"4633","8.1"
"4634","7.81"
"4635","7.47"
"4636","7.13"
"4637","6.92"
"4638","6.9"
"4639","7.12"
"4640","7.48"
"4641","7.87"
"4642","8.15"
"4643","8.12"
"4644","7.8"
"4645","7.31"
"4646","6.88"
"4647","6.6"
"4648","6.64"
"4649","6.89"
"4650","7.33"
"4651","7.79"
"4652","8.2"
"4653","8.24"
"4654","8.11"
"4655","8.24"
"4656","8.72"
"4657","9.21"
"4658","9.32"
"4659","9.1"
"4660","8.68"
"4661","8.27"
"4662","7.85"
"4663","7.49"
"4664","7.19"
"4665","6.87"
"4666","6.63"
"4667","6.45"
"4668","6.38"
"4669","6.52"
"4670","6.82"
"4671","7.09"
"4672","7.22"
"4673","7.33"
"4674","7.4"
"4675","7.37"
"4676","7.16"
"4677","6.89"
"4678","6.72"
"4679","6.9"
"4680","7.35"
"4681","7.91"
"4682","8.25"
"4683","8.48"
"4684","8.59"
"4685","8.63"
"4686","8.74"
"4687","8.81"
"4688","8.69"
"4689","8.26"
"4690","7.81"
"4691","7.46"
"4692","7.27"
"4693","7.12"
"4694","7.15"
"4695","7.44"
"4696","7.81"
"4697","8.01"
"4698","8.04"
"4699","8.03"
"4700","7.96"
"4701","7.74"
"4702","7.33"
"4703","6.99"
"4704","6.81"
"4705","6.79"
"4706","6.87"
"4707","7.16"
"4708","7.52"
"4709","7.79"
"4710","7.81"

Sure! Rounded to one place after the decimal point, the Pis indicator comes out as 8.1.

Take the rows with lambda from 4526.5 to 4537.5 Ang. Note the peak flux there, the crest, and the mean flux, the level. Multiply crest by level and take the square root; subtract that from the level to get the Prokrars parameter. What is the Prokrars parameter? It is -0.66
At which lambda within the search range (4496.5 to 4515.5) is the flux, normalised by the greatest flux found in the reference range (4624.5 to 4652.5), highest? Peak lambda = 4510 Ang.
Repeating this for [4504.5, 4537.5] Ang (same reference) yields 4510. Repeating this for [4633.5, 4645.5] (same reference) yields 4642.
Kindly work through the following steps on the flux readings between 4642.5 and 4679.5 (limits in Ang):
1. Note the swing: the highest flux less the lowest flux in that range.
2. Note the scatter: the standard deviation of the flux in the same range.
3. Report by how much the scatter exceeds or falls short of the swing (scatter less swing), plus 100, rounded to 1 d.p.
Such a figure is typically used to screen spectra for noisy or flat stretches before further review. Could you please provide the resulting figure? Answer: 97.9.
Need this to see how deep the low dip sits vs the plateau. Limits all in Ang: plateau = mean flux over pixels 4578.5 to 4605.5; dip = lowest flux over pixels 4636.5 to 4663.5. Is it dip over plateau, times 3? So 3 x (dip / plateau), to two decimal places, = 2.58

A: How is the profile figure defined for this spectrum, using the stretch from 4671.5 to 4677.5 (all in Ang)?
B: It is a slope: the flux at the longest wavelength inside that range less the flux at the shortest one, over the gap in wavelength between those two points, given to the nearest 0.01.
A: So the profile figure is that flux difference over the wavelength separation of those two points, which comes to -0.07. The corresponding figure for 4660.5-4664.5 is -0.36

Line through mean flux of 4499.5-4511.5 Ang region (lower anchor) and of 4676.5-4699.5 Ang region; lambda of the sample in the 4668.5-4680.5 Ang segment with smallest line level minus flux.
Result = 4674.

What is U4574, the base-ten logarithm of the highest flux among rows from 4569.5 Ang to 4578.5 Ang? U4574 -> 0.927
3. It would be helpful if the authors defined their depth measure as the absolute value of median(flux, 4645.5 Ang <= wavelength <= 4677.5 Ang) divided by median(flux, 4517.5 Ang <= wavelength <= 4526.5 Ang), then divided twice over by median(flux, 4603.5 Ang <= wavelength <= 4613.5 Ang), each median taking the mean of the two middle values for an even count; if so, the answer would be 0.013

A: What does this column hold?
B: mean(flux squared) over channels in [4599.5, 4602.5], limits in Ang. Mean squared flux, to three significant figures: 54.7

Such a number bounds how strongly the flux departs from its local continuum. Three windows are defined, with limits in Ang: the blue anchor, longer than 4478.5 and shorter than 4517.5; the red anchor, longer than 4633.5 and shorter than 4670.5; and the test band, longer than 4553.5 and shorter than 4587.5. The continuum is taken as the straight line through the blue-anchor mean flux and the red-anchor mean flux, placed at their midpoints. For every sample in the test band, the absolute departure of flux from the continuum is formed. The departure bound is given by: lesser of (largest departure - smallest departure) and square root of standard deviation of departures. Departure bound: 0.53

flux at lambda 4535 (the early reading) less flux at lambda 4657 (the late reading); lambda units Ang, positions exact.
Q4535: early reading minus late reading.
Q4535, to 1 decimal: -3.3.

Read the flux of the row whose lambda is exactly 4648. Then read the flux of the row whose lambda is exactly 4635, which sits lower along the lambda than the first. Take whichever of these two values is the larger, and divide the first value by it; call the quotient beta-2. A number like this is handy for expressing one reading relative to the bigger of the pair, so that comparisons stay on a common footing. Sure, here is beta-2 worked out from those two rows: 0.89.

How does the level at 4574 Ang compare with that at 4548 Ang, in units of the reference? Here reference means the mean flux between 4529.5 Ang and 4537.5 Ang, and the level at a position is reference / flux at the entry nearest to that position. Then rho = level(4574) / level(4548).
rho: 0.93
